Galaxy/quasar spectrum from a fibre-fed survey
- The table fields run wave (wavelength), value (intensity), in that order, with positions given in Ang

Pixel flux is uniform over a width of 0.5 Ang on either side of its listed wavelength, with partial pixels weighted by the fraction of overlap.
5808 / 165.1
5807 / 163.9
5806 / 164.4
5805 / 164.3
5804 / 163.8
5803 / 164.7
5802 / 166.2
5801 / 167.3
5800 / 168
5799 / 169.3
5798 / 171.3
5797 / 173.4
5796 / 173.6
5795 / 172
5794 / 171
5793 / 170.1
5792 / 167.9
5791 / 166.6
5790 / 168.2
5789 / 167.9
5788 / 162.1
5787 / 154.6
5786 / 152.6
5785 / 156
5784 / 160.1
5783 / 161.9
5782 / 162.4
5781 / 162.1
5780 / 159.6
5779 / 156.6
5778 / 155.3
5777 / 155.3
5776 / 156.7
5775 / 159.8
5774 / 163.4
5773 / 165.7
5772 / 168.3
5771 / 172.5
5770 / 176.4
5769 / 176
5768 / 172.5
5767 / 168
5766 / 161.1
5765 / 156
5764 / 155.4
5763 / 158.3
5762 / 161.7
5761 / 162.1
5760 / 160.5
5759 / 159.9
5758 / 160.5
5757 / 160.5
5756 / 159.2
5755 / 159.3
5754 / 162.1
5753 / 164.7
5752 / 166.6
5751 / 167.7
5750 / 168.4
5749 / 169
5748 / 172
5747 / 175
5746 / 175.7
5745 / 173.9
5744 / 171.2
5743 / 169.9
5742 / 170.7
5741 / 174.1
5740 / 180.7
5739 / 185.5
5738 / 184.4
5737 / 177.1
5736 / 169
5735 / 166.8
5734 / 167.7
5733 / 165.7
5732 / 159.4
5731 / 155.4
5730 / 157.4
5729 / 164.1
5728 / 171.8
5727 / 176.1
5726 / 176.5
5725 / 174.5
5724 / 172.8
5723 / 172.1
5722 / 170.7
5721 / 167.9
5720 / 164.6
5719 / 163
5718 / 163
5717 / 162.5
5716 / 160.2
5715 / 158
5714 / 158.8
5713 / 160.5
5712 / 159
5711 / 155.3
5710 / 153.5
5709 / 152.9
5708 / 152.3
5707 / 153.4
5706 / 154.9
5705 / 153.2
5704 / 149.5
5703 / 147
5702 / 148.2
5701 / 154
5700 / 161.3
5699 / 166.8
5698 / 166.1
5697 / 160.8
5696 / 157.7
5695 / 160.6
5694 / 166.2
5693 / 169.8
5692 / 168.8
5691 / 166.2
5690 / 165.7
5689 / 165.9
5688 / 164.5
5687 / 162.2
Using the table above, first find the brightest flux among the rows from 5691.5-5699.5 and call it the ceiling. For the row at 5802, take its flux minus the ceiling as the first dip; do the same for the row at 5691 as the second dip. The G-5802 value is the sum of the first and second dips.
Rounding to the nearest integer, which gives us -7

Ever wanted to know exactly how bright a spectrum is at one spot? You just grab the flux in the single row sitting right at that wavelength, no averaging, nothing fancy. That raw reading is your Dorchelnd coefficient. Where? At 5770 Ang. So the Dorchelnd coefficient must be 176.4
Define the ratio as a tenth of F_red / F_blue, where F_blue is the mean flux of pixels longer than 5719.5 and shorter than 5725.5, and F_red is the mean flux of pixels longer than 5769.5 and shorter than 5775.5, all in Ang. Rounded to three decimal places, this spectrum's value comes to 0.098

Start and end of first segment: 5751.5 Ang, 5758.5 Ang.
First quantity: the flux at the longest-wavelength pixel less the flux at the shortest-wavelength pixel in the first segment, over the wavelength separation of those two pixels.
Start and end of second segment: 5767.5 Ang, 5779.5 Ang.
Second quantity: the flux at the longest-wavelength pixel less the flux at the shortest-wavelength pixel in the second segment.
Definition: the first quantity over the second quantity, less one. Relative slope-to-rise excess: -0.94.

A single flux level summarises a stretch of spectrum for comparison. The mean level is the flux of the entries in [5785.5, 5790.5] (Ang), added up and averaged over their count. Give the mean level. 161.1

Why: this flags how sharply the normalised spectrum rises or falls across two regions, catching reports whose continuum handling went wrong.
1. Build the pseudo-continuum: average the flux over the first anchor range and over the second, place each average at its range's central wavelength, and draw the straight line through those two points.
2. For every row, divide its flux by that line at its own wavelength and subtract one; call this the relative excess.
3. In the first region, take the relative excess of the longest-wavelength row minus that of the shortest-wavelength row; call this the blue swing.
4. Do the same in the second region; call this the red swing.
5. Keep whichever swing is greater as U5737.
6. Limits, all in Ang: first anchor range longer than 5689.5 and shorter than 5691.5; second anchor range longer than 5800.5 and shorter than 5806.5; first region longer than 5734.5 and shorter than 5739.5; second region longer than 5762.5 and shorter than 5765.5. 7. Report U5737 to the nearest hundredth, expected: 0.11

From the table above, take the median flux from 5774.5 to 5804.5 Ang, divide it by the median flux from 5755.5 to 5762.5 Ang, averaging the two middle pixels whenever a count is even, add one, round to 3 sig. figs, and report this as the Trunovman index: 2.02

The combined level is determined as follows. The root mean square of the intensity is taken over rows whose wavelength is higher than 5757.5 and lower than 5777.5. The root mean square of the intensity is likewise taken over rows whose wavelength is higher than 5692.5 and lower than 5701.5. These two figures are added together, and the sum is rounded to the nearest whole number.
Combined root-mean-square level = 326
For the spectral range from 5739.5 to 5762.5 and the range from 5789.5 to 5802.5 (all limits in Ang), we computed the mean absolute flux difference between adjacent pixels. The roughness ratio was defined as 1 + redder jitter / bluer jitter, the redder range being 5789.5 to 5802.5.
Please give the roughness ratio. 1.8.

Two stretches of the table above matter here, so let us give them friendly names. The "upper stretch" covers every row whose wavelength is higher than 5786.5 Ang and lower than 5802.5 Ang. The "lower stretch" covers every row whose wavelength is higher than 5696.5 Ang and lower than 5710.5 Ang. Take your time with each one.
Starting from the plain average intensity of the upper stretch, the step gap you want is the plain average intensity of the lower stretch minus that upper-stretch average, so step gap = -13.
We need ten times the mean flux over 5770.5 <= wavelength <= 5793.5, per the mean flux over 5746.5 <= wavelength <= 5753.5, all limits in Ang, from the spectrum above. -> 9.6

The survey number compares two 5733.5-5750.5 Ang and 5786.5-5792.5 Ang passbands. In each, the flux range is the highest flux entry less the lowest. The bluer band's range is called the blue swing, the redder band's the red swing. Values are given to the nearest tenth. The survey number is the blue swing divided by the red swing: 1.4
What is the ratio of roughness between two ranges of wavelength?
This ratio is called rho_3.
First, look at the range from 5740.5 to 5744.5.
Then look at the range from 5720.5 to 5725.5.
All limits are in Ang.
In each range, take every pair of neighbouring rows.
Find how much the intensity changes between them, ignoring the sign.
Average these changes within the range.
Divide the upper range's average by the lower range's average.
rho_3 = 1.1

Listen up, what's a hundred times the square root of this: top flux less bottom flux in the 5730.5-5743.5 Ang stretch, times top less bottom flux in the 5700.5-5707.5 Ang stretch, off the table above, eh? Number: 1542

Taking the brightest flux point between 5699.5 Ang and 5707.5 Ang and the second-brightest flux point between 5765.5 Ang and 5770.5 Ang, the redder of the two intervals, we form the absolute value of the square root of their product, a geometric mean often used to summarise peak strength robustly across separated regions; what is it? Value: 168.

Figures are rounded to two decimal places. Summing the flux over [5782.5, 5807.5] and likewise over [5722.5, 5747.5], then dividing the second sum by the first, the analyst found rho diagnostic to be 1.04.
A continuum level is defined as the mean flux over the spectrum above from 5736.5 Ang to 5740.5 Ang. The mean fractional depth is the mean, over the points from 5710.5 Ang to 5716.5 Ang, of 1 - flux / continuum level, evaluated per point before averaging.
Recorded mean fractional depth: 0.13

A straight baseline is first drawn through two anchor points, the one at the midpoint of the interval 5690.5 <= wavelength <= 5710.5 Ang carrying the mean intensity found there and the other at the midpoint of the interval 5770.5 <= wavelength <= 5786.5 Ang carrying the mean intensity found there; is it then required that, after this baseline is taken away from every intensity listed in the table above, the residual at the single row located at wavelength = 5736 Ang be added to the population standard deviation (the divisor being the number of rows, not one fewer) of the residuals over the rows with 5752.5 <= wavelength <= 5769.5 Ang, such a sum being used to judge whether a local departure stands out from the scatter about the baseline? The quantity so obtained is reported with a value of 15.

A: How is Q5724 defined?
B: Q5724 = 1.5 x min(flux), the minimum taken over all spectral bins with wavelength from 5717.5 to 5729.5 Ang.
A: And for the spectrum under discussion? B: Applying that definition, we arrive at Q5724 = 244.5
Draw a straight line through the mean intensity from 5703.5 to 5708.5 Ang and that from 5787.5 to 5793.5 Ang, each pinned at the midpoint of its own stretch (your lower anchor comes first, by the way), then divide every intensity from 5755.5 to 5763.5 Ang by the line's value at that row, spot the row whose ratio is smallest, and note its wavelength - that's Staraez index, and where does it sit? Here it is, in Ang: 5763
